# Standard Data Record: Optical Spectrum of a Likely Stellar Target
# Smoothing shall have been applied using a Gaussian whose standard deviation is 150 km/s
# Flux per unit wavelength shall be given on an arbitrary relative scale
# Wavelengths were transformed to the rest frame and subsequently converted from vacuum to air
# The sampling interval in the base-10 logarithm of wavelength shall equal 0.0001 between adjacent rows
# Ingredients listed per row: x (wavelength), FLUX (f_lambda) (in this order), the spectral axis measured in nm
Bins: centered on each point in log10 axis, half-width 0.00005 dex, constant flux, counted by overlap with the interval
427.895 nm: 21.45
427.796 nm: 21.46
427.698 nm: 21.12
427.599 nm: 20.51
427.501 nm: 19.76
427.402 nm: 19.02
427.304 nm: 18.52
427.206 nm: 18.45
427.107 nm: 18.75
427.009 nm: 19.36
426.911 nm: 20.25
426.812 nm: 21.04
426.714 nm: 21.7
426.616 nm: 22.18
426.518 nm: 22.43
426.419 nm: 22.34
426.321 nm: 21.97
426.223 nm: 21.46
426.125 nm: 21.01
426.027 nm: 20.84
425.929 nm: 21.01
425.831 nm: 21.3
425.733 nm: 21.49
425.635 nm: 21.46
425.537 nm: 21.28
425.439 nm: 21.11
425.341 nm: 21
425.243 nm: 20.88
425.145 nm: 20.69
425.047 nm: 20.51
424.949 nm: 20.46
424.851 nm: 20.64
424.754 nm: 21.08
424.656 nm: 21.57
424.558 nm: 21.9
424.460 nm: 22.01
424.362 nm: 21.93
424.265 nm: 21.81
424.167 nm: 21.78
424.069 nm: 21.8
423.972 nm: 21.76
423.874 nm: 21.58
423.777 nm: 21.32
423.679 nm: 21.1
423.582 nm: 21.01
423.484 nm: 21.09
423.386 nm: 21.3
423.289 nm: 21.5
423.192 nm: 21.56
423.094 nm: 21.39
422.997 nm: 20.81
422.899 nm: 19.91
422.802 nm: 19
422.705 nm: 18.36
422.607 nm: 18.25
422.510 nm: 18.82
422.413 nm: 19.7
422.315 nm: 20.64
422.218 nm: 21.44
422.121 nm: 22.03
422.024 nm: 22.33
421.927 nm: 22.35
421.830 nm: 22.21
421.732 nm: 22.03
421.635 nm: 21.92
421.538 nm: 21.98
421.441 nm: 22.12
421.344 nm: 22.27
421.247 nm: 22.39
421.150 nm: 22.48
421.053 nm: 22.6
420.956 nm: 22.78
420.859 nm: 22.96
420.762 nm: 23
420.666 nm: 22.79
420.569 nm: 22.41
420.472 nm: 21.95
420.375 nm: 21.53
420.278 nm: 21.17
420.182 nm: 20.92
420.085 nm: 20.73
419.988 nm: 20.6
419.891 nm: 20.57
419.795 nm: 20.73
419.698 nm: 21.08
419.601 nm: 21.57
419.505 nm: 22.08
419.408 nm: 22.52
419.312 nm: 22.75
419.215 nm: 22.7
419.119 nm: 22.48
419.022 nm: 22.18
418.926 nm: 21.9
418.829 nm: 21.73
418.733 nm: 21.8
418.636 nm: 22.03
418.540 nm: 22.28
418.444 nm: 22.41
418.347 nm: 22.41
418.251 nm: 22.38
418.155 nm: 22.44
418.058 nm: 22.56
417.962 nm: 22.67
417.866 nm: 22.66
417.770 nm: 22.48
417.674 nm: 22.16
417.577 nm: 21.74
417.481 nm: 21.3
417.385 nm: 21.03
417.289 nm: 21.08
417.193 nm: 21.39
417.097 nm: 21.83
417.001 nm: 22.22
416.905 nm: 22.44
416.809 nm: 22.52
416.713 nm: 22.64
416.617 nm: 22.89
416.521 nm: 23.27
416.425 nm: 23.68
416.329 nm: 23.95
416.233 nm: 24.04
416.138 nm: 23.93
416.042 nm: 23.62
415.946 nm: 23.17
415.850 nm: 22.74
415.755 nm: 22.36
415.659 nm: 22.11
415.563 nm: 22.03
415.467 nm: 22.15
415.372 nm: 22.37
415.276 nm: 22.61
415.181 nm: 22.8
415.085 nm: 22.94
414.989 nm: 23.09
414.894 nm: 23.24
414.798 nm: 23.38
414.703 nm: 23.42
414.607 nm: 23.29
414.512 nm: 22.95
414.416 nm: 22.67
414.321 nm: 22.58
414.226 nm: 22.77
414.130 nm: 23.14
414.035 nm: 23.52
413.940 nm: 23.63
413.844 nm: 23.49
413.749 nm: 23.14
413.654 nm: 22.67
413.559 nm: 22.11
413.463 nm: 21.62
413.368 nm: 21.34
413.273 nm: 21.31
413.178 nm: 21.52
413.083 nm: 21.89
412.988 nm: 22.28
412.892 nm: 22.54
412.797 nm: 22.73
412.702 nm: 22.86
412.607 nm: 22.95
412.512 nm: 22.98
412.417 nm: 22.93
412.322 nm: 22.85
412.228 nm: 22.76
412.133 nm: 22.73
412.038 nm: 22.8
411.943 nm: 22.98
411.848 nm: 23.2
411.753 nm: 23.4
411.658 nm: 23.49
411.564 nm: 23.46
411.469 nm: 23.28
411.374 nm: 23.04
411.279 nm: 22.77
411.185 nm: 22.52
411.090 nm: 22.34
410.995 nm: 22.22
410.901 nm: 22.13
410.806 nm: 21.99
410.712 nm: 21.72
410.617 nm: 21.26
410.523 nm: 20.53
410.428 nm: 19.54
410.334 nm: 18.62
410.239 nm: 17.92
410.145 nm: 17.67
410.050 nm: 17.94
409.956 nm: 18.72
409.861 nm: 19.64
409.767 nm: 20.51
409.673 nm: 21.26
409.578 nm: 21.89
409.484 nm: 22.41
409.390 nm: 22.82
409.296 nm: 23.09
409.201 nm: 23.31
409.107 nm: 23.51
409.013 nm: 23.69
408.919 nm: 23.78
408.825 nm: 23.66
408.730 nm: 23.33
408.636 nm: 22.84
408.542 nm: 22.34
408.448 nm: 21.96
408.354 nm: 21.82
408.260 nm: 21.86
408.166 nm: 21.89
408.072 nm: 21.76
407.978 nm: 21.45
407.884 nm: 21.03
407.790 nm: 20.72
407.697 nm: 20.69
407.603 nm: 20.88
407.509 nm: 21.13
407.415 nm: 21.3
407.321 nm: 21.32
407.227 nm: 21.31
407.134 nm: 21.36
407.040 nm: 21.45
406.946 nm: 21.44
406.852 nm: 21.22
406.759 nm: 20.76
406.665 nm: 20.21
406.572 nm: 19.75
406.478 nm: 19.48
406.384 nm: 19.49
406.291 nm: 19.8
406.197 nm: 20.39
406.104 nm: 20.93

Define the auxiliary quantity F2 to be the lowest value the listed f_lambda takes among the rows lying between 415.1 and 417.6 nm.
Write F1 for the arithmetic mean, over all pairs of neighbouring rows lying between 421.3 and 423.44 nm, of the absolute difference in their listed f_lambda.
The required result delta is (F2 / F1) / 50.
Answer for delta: 1.05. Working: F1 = 0.40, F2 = 21.03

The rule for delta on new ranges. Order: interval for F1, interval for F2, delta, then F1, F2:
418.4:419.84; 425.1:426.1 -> 1.56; 0.27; 20.69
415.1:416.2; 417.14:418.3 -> 1.58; 0.27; 21.03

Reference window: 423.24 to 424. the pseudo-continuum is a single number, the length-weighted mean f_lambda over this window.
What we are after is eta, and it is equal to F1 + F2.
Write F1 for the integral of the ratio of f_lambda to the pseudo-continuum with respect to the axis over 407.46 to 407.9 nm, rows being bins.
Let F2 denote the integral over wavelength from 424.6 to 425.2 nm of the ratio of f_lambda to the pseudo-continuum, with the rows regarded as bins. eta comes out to 1.02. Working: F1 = 0.43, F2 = 0.59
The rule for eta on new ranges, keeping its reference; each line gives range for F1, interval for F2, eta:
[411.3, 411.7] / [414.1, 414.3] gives 0.65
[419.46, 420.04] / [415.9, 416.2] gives 0.91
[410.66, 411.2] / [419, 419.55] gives 1.14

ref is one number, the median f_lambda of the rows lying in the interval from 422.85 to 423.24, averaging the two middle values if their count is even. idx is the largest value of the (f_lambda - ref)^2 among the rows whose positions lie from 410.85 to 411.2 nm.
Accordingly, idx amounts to 2.0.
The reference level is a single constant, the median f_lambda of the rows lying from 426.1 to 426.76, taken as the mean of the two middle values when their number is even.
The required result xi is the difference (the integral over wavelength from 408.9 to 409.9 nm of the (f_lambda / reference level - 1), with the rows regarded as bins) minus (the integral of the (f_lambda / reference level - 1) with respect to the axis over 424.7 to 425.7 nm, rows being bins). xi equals 0.064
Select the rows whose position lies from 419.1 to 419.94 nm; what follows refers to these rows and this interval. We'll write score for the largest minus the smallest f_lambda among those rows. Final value 2.2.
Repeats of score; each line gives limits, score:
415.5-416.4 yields 2.0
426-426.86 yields 1.6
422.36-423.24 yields 3.3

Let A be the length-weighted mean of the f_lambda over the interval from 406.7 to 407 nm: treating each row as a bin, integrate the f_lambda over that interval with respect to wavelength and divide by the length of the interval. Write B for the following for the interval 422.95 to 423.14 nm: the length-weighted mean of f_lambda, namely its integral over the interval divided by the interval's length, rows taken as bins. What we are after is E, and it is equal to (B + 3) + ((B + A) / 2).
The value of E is 45.3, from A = 21.1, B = 21.1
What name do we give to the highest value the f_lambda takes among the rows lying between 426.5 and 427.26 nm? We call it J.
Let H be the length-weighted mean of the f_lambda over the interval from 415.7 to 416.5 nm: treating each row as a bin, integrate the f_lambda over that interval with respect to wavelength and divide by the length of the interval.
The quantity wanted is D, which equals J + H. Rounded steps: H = 23.4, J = 22.43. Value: 45.9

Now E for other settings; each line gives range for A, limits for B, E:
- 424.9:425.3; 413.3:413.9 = 46.8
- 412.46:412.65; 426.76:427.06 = 44.8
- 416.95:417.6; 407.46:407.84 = 45.1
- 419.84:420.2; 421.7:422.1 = 46.6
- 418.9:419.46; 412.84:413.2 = 47.3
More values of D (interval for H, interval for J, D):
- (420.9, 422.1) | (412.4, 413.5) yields 45.3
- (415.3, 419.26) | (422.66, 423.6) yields 44.0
